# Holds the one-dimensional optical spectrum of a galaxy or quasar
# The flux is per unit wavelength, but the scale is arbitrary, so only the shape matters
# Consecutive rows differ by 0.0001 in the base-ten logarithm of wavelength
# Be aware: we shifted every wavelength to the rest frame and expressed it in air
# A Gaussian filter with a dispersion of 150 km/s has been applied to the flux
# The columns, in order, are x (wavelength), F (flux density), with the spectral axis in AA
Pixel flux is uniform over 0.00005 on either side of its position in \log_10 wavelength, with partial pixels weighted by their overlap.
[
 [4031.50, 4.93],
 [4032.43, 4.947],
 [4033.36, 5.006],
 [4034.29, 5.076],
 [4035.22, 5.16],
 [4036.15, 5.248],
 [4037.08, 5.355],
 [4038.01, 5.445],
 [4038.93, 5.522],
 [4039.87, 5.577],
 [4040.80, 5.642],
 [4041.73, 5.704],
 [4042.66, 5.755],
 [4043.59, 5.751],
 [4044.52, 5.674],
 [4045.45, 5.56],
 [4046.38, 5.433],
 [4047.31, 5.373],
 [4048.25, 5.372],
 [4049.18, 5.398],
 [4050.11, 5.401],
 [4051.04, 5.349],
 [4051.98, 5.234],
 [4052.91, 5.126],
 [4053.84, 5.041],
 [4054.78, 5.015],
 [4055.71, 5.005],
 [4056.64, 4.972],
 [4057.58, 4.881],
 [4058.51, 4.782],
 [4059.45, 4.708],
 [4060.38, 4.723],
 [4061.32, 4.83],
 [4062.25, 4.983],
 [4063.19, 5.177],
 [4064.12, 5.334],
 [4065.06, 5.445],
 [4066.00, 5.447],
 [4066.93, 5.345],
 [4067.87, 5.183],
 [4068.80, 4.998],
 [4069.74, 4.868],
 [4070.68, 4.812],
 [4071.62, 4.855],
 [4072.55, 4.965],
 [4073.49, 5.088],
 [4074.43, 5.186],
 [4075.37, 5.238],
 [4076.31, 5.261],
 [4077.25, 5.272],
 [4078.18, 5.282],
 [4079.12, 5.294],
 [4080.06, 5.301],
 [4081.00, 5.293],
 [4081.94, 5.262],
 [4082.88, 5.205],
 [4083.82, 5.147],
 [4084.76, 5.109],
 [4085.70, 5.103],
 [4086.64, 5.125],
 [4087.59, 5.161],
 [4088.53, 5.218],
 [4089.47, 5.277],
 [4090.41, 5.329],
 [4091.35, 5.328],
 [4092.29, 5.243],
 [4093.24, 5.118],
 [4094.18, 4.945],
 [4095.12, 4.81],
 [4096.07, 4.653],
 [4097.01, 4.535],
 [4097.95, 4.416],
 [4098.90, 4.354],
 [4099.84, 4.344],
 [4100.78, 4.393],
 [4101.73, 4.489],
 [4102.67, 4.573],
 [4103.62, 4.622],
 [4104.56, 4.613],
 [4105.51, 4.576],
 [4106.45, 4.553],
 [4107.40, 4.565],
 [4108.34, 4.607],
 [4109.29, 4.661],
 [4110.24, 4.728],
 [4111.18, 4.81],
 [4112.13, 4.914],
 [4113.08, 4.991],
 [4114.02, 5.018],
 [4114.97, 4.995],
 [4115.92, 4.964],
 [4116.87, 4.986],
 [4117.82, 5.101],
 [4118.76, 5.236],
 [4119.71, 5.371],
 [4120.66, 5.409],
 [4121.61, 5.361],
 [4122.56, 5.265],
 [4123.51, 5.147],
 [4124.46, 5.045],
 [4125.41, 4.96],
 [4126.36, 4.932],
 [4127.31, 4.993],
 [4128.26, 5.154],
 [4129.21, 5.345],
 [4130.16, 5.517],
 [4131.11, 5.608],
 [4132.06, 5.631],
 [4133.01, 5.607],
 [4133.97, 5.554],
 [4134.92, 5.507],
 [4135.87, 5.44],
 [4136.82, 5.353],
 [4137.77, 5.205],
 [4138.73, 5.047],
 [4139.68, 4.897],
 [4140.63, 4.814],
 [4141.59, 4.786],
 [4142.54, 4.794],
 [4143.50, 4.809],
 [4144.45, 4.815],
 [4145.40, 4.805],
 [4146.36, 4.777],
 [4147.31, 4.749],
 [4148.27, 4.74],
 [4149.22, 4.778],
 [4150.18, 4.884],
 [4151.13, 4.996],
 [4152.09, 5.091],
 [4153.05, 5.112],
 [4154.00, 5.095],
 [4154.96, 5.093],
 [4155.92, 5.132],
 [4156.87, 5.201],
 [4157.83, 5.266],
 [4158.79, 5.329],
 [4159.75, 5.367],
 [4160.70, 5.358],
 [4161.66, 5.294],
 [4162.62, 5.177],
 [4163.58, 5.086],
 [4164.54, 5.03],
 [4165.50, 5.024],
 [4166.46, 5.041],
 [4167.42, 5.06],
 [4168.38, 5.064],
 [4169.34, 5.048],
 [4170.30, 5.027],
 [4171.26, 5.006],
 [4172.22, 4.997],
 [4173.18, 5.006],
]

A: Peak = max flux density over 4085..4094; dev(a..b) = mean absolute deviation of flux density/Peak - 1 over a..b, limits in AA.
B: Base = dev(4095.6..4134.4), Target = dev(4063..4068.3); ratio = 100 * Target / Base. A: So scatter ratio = 30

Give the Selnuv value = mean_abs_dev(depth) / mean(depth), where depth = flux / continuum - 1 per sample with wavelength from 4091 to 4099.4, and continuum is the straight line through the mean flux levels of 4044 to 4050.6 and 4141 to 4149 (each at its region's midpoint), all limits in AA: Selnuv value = -0.9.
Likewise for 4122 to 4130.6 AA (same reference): 0.7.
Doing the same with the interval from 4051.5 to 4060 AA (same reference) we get -0.3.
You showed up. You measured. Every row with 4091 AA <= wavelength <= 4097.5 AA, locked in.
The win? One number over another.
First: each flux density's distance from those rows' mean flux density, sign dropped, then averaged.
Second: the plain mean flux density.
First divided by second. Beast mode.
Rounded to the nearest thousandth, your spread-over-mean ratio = 0.049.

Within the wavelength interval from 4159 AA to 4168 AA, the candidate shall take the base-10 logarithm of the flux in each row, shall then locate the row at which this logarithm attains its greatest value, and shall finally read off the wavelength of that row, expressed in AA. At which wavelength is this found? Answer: 4159.75 AA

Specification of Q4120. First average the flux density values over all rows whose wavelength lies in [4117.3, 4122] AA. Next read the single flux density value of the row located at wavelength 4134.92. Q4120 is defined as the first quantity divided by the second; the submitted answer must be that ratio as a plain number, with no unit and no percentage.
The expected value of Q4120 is 0.96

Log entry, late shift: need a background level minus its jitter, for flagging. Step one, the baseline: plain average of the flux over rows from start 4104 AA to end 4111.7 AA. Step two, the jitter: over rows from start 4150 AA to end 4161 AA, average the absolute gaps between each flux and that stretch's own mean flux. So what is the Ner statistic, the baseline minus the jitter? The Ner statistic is 4.52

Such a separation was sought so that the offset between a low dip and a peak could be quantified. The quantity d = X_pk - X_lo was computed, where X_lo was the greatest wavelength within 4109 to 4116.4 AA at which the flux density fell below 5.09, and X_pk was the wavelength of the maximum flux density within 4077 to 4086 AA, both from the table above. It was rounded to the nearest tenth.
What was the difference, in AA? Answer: -35.9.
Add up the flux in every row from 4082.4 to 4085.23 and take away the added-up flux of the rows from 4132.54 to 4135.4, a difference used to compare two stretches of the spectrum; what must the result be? -1.2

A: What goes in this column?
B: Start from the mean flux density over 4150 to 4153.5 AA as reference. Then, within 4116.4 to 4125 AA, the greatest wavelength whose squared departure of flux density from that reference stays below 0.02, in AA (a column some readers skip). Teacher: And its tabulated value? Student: 4124.46 AA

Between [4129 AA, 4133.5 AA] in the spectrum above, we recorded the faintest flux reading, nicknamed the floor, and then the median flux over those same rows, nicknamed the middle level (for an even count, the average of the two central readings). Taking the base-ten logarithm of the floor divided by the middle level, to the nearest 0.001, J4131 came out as -0.021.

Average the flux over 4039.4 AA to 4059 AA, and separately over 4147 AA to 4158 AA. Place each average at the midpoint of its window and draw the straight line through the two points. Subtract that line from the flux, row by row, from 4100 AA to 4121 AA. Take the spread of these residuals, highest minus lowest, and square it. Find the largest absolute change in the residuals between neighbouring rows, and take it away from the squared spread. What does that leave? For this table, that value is 1.0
